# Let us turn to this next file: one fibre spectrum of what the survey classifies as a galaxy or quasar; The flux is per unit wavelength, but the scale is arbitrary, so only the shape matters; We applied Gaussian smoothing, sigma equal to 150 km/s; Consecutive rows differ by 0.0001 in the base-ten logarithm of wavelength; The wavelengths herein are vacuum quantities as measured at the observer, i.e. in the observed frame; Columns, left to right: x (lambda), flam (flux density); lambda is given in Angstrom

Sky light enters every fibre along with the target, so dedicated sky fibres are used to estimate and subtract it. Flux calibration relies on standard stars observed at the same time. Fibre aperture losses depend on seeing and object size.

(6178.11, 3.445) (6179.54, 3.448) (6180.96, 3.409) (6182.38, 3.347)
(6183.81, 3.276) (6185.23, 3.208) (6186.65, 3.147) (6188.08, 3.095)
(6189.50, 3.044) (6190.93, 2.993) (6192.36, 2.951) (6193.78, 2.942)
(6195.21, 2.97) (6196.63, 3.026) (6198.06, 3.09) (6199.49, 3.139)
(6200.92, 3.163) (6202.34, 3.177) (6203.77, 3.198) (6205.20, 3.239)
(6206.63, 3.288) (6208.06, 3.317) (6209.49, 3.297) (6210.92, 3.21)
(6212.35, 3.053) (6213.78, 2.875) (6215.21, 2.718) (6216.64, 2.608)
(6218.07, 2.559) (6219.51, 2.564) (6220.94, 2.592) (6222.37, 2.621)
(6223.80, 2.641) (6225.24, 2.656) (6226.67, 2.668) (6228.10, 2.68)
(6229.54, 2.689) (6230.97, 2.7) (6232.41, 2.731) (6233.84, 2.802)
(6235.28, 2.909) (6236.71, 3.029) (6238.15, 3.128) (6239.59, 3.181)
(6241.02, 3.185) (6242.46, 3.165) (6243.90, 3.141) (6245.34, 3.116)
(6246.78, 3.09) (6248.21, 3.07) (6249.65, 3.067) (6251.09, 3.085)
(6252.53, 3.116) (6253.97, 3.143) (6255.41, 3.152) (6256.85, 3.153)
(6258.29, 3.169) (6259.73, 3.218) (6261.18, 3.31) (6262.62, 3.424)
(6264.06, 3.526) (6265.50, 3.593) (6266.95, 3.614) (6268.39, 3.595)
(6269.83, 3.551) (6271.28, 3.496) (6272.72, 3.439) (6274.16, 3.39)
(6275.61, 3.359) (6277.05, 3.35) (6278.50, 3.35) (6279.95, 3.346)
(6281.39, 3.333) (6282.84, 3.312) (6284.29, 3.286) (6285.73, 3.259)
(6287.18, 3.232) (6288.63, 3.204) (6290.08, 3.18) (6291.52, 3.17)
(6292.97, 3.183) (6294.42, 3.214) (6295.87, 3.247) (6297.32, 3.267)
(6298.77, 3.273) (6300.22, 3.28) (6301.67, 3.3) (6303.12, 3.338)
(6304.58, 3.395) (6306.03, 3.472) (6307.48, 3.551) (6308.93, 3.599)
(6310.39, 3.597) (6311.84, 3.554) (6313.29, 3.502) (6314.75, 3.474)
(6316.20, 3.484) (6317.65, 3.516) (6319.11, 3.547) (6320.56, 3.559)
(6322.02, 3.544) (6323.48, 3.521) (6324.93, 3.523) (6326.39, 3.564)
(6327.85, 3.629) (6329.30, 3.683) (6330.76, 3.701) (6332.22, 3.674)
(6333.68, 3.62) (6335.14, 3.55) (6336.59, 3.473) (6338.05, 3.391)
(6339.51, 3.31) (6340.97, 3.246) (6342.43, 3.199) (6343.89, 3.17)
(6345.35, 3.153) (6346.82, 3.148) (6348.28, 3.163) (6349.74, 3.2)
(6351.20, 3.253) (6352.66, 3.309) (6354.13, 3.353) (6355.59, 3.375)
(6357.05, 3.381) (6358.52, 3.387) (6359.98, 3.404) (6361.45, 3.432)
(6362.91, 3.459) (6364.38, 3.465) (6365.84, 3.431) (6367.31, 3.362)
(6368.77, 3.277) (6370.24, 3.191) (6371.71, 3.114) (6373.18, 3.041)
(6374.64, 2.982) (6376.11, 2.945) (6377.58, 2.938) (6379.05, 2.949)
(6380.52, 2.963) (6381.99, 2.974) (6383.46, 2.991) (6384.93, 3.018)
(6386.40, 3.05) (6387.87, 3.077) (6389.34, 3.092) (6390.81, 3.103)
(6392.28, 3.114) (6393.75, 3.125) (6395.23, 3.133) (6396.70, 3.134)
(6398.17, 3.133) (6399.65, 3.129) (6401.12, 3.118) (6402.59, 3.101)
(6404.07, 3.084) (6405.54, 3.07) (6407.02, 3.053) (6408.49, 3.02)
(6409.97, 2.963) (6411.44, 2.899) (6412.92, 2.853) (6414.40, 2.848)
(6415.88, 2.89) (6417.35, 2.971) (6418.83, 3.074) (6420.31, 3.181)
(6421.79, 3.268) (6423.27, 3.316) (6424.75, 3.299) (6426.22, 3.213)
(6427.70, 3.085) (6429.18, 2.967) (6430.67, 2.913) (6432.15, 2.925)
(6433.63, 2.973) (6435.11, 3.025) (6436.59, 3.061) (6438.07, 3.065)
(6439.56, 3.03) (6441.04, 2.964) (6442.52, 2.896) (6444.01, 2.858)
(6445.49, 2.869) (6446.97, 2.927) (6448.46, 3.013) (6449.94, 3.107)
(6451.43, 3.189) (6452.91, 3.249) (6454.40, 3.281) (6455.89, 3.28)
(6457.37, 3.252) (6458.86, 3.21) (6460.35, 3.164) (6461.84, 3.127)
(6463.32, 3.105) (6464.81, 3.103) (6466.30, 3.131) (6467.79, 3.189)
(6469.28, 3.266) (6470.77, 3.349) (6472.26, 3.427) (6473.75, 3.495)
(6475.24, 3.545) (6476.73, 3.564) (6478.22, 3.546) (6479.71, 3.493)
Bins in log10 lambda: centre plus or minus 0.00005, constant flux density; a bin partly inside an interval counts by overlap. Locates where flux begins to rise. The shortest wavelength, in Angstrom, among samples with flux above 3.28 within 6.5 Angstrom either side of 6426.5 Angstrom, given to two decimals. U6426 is 6423.27 Angstrom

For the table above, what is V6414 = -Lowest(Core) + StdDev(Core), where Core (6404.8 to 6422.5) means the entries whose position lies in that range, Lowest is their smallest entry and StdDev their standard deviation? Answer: -2.7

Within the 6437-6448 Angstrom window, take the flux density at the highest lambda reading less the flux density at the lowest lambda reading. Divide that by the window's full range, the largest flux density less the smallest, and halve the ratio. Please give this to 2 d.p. -0.33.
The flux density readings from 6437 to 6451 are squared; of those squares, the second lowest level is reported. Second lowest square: 8.2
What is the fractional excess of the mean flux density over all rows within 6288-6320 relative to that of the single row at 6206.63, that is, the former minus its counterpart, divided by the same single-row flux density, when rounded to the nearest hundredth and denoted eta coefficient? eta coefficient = 0.03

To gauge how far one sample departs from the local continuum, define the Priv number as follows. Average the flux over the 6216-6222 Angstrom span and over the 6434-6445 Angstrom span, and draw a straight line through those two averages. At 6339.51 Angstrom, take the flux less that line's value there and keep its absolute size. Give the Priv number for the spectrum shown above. 0.51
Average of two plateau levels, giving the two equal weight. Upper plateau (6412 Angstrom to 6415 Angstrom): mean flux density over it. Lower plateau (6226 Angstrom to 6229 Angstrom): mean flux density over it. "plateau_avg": 2.76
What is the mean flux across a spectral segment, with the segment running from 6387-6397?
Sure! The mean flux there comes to 3.1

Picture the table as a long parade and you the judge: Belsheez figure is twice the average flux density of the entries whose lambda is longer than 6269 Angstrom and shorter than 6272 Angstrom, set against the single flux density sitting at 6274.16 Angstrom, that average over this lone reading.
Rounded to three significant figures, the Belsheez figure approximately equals 2.08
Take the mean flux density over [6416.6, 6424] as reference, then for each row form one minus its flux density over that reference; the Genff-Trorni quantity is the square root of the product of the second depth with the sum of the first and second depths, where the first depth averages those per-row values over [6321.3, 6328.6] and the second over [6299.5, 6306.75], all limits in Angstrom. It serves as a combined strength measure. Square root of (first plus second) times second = 0.107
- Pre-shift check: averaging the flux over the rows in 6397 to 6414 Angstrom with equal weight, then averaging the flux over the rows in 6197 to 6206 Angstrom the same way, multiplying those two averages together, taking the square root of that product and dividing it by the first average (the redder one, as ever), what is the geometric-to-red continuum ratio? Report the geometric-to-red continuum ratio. 1.02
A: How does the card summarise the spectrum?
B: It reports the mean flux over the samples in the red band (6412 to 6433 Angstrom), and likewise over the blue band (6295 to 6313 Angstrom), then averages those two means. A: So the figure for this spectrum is 3.23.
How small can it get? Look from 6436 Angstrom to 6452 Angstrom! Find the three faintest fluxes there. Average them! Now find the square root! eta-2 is 1.70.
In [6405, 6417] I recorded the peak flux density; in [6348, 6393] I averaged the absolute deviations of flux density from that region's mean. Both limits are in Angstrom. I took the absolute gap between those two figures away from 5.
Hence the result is 2.09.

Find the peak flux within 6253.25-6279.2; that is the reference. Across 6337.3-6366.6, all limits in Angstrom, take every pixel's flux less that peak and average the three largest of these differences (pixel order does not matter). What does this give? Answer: -0.16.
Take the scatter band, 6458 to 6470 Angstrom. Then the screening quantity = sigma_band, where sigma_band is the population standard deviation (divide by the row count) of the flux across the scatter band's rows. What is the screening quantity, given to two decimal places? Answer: 0.05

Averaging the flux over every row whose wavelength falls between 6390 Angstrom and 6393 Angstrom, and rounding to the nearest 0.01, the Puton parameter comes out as 3.11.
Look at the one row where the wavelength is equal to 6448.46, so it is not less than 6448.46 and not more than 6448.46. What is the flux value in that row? 3.013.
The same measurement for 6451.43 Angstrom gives 3.189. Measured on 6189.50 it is 3.044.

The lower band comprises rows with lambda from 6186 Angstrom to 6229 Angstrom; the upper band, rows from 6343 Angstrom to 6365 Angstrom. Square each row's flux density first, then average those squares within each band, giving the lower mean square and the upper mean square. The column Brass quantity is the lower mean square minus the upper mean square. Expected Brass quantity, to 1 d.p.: -2.2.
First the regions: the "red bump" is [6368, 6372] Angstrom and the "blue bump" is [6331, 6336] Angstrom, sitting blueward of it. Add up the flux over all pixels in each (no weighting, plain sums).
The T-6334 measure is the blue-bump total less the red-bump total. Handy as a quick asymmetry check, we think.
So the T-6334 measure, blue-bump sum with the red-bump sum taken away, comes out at 1.3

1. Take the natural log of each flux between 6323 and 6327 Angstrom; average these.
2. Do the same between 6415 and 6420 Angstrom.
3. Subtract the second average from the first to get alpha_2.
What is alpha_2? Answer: 0.17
